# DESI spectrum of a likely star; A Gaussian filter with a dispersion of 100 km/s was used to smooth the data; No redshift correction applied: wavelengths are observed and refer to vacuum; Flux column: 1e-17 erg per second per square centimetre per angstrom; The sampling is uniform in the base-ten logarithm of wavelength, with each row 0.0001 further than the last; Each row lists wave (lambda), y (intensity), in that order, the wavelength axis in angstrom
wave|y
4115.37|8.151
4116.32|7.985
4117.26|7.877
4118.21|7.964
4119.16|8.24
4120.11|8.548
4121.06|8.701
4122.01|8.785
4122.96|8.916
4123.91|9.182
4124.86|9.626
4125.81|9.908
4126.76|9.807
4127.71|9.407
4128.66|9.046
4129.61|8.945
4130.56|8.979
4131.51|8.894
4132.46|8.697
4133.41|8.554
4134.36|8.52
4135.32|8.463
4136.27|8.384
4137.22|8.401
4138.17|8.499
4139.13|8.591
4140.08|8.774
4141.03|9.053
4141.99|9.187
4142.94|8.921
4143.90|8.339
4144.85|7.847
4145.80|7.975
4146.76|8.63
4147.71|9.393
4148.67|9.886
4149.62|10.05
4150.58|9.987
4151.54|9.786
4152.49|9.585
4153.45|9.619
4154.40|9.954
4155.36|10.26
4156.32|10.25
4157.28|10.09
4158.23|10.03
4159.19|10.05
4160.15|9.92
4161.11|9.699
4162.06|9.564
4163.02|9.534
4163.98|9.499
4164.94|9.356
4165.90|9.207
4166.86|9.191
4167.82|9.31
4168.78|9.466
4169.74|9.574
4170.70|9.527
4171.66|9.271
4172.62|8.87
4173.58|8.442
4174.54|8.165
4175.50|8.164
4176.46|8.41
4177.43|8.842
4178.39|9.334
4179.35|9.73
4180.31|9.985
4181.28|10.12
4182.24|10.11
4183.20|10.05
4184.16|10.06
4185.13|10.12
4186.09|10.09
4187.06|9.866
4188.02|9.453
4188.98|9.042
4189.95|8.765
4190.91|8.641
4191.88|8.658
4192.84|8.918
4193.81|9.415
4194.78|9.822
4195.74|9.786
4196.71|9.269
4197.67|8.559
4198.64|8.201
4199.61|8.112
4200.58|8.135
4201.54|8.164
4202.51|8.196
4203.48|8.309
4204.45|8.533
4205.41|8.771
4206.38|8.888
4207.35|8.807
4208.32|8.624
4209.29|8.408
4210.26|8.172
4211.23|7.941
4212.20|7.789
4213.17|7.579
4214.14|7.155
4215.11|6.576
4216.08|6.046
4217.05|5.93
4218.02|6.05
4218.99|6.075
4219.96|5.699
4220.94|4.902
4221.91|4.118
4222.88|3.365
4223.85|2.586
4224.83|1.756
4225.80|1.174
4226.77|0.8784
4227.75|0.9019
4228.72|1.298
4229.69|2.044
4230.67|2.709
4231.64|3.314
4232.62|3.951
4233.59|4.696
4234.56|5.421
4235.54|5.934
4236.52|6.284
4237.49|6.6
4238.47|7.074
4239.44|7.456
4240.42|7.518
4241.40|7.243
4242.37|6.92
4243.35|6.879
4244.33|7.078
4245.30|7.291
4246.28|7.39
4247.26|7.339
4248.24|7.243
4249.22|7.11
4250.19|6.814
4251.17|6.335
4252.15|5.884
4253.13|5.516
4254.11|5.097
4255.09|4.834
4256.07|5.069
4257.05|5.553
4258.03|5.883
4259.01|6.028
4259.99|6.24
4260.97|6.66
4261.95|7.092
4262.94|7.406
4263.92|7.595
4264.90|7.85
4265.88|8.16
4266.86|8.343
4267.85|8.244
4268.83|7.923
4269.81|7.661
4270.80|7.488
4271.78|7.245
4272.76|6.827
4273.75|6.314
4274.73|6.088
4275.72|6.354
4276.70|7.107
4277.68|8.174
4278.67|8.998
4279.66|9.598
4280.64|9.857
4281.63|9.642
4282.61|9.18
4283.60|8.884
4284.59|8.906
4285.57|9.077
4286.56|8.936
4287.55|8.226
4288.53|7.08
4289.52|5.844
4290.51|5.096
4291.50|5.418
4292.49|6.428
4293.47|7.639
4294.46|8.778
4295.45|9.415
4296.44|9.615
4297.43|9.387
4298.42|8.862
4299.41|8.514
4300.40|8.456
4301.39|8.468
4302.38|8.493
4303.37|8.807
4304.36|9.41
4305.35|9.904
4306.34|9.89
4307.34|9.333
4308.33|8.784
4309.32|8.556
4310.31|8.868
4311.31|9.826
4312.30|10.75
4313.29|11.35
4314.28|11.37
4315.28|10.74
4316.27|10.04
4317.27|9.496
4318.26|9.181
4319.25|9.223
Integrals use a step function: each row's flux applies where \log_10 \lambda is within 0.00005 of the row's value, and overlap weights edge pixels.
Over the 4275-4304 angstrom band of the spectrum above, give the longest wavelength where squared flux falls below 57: 4292.49 angstrom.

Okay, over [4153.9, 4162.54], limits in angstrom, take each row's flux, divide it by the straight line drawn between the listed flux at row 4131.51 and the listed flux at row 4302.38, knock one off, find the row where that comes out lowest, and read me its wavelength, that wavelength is 4162.06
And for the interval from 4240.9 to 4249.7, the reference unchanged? 4243.35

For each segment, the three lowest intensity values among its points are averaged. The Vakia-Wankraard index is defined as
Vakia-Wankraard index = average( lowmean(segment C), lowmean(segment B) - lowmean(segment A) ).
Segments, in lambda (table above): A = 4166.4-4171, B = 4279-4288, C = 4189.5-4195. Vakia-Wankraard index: 4.02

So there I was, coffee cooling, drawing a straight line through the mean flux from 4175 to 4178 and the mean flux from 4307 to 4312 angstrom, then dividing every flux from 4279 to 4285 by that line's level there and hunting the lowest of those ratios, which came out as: 1.0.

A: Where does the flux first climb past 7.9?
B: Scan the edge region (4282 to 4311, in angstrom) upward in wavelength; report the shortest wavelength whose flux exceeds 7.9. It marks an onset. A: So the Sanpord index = 4282.61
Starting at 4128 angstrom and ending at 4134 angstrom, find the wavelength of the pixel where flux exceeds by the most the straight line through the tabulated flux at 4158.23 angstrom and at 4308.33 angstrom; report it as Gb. 4128.66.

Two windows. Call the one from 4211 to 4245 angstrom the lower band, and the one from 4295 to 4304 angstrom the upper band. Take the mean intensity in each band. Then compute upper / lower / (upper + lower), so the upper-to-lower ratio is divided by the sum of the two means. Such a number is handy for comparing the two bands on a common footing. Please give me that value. 0.124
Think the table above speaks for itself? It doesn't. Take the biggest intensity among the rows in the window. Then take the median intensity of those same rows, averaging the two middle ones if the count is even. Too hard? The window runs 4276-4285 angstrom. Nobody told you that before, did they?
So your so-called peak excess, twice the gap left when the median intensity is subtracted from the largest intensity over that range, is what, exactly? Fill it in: 1.7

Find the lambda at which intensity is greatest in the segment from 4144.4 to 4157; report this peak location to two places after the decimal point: 4155.36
